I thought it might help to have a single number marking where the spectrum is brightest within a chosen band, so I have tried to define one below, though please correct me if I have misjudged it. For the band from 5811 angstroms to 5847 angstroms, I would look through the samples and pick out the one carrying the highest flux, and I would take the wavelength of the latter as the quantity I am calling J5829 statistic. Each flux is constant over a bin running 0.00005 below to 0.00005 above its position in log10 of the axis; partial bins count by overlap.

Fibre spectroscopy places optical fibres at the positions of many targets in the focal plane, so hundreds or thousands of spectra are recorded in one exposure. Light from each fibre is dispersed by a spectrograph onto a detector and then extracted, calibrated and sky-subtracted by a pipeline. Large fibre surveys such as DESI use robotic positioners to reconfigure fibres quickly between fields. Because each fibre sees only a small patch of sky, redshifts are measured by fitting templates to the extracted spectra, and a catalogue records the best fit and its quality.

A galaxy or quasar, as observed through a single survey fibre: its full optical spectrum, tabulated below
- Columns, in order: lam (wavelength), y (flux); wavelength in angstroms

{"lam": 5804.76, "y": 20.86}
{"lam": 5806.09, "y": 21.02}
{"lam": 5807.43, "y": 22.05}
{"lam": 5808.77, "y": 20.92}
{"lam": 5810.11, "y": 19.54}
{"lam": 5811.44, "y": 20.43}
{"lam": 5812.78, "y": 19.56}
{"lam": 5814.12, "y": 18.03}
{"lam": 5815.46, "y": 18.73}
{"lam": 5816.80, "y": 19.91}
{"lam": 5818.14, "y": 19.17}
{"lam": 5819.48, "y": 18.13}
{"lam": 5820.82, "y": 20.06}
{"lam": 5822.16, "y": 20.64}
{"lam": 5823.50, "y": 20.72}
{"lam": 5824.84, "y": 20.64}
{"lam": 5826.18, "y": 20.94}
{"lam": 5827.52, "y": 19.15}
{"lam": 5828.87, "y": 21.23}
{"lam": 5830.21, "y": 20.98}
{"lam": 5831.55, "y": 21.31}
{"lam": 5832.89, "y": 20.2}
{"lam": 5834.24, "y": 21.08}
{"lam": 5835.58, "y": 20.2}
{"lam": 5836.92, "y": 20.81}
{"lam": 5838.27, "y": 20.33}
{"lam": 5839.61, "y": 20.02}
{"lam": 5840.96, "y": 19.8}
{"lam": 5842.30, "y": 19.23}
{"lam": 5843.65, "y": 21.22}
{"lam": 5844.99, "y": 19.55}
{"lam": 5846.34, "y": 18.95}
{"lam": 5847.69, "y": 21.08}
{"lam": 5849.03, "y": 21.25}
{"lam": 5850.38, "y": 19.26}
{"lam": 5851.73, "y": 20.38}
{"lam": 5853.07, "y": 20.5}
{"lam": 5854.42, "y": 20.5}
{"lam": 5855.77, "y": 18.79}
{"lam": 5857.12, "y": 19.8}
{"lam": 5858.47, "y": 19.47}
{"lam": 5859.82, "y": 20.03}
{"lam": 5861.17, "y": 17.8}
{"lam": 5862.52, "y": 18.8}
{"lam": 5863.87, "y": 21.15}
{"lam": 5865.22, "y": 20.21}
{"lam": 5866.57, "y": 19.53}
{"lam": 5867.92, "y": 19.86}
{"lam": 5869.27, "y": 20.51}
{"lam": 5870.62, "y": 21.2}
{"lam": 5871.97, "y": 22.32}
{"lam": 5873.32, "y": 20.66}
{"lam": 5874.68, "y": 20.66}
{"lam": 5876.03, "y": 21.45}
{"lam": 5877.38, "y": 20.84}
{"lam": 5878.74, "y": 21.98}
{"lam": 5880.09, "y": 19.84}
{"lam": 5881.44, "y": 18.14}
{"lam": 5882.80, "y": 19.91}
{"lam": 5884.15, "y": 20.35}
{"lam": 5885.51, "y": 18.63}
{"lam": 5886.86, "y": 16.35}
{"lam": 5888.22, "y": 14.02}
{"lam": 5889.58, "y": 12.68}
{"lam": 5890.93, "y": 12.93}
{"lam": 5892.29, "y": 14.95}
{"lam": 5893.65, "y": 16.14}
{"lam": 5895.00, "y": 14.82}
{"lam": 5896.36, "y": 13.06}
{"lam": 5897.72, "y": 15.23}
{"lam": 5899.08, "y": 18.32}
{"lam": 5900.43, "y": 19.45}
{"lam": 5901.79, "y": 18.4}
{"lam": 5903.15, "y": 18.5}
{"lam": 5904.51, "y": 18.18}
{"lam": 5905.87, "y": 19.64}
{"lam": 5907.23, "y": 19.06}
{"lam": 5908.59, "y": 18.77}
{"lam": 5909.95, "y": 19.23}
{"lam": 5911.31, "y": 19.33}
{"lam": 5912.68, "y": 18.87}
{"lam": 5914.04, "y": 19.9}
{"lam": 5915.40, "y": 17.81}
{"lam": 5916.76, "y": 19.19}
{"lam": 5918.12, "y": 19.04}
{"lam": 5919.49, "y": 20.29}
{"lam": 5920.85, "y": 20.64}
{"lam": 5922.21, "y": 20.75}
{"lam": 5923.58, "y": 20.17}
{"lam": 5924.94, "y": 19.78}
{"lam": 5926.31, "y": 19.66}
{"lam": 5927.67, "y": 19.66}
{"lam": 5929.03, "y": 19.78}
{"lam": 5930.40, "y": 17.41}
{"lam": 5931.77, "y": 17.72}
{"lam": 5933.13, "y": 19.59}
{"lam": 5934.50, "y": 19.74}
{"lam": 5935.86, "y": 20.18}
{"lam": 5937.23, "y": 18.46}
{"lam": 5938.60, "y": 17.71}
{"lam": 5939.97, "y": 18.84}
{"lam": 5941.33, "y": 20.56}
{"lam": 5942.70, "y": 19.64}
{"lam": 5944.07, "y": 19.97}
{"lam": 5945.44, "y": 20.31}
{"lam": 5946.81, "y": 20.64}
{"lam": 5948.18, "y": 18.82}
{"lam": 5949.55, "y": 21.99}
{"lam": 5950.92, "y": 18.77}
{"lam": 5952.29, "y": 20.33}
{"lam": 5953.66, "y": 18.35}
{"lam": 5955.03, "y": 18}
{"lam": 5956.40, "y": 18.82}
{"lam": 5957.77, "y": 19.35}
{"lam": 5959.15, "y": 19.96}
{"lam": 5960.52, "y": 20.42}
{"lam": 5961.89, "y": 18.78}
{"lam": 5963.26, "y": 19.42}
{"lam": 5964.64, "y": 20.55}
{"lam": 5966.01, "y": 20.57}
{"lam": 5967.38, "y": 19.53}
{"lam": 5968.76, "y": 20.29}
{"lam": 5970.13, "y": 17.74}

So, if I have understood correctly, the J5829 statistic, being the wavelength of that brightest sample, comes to 5831.55 angstroms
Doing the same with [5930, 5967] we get 5949.55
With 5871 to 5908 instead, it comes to 5871.97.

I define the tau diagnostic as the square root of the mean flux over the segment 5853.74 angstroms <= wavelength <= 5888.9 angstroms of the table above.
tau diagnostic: 4.44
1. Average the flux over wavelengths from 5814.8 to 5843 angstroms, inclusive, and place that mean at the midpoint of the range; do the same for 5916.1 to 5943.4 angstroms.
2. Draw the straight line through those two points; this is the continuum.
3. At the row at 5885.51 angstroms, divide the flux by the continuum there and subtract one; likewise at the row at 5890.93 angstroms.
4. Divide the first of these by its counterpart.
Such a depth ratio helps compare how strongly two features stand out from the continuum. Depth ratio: 0.2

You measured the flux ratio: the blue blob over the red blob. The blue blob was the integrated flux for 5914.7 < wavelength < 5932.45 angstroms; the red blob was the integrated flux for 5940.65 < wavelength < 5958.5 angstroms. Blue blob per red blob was 0.981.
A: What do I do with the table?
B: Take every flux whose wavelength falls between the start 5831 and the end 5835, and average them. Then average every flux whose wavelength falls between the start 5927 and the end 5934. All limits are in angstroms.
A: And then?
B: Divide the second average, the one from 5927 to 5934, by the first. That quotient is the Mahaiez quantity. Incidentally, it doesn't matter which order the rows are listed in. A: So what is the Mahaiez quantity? 0.90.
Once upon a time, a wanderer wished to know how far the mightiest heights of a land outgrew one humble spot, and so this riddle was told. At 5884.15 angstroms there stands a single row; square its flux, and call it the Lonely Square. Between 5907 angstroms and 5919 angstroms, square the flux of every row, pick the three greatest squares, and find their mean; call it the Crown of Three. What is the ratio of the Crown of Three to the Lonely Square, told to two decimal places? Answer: 0.92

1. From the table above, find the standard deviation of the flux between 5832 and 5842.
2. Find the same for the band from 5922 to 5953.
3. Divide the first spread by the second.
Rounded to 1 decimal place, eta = 0.4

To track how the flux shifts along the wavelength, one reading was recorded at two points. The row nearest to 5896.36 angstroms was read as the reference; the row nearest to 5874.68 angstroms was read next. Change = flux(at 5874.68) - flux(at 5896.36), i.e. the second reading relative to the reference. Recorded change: 7.6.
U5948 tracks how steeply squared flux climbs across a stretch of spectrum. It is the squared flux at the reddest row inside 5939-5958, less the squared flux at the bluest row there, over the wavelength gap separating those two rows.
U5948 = 1.1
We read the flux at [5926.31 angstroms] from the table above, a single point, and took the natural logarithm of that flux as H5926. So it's 2.98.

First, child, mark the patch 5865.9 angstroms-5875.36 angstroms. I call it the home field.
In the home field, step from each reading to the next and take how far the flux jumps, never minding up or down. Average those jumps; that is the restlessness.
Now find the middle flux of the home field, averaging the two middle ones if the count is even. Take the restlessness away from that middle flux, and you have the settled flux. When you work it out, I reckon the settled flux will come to 19.9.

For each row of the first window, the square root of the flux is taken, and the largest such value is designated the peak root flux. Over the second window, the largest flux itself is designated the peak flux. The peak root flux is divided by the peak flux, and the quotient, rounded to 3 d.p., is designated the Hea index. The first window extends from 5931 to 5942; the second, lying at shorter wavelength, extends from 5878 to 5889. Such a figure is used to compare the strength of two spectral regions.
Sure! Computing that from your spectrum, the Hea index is 0.206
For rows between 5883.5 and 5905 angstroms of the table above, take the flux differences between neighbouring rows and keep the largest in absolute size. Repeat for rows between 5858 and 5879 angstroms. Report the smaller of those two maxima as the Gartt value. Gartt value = 2.35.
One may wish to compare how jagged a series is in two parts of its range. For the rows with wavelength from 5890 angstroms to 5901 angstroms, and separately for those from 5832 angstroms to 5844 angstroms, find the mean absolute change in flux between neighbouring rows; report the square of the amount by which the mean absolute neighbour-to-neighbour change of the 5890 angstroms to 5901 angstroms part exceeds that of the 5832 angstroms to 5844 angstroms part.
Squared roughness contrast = 1.1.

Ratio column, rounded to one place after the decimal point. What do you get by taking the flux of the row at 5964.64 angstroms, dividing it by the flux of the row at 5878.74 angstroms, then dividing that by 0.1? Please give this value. 9.3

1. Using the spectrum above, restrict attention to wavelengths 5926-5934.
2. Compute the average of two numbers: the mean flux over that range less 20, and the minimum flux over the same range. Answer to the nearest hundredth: 8.19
